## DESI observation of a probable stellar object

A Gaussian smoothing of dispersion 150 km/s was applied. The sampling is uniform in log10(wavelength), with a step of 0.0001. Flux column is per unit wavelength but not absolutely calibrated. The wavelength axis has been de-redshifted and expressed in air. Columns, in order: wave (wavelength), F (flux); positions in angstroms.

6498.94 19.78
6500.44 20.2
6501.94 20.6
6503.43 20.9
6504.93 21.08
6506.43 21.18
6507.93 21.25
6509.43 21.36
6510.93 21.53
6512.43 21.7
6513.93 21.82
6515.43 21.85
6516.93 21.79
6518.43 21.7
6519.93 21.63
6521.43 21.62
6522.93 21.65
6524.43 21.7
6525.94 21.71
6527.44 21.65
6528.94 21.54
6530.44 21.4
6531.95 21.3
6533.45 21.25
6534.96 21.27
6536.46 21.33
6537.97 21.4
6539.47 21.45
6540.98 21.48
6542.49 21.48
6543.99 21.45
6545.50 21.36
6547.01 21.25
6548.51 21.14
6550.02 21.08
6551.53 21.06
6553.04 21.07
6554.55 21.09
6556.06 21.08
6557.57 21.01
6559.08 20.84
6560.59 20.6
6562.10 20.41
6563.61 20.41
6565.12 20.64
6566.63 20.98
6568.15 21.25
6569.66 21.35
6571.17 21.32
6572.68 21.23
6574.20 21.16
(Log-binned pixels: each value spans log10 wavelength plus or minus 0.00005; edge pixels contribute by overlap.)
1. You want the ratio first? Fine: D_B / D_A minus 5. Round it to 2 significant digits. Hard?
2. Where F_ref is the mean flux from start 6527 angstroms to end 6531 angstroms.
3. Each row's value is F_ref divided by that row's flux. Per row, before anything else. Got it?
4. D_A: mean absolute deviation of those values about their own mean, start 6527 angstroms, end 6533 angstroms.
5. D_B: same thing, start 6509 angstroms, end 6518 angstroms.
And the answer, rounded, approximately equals -3.8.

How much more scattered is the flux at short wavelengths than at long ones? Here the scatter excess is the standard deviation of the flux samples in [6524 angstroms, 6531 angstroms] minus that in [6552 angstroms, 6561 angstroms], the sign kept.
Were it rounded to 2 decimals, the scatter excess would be -0.06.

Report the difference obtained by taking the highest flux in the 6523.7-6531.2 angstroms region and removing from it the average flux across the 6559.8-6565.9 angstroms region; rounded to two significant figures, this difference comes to 1.2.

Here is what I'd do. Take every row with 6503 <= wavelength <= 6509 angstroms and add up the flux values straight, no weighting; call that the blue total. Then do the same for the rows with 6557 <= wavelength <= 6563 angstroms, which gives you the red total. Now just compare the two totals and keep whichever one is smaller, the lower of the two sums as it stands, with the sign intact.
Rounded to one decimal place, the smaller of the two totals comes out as 82.9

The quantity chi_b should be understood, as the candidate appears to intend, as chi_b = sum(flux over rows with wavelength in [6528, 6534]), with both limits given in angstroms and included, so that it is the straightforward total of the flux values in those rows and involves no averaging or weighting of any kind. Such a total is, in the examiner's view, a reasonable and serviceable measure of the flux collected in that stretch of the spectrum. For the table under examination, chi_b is 85.5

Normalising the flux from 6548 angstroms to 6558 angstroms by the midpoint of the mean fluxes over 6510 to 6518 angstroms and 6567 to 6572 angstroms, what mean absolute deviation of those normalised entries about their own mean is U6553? 0.0012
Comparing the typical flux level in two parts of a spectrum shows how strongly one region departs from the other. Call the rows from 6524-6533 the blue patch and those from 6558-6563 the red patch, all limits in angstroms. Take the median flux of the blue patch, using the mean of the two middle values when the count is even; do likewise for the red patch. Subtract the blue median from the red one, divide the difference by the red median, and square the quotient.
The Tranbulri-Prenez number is 0.0023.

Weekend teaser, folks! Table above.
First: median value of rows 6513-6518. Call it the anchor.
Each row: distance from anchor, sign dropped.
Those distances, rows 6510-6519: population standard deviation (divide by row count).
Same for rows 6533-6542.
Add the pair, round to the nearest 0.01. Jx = 0.18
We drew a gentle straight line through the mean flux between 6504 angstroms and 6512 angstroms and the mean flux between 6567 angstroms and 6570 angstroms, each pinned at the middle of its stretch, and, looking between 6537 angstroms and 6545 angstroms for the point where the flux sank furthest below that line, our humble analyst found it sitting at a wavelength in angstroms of 6537.97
